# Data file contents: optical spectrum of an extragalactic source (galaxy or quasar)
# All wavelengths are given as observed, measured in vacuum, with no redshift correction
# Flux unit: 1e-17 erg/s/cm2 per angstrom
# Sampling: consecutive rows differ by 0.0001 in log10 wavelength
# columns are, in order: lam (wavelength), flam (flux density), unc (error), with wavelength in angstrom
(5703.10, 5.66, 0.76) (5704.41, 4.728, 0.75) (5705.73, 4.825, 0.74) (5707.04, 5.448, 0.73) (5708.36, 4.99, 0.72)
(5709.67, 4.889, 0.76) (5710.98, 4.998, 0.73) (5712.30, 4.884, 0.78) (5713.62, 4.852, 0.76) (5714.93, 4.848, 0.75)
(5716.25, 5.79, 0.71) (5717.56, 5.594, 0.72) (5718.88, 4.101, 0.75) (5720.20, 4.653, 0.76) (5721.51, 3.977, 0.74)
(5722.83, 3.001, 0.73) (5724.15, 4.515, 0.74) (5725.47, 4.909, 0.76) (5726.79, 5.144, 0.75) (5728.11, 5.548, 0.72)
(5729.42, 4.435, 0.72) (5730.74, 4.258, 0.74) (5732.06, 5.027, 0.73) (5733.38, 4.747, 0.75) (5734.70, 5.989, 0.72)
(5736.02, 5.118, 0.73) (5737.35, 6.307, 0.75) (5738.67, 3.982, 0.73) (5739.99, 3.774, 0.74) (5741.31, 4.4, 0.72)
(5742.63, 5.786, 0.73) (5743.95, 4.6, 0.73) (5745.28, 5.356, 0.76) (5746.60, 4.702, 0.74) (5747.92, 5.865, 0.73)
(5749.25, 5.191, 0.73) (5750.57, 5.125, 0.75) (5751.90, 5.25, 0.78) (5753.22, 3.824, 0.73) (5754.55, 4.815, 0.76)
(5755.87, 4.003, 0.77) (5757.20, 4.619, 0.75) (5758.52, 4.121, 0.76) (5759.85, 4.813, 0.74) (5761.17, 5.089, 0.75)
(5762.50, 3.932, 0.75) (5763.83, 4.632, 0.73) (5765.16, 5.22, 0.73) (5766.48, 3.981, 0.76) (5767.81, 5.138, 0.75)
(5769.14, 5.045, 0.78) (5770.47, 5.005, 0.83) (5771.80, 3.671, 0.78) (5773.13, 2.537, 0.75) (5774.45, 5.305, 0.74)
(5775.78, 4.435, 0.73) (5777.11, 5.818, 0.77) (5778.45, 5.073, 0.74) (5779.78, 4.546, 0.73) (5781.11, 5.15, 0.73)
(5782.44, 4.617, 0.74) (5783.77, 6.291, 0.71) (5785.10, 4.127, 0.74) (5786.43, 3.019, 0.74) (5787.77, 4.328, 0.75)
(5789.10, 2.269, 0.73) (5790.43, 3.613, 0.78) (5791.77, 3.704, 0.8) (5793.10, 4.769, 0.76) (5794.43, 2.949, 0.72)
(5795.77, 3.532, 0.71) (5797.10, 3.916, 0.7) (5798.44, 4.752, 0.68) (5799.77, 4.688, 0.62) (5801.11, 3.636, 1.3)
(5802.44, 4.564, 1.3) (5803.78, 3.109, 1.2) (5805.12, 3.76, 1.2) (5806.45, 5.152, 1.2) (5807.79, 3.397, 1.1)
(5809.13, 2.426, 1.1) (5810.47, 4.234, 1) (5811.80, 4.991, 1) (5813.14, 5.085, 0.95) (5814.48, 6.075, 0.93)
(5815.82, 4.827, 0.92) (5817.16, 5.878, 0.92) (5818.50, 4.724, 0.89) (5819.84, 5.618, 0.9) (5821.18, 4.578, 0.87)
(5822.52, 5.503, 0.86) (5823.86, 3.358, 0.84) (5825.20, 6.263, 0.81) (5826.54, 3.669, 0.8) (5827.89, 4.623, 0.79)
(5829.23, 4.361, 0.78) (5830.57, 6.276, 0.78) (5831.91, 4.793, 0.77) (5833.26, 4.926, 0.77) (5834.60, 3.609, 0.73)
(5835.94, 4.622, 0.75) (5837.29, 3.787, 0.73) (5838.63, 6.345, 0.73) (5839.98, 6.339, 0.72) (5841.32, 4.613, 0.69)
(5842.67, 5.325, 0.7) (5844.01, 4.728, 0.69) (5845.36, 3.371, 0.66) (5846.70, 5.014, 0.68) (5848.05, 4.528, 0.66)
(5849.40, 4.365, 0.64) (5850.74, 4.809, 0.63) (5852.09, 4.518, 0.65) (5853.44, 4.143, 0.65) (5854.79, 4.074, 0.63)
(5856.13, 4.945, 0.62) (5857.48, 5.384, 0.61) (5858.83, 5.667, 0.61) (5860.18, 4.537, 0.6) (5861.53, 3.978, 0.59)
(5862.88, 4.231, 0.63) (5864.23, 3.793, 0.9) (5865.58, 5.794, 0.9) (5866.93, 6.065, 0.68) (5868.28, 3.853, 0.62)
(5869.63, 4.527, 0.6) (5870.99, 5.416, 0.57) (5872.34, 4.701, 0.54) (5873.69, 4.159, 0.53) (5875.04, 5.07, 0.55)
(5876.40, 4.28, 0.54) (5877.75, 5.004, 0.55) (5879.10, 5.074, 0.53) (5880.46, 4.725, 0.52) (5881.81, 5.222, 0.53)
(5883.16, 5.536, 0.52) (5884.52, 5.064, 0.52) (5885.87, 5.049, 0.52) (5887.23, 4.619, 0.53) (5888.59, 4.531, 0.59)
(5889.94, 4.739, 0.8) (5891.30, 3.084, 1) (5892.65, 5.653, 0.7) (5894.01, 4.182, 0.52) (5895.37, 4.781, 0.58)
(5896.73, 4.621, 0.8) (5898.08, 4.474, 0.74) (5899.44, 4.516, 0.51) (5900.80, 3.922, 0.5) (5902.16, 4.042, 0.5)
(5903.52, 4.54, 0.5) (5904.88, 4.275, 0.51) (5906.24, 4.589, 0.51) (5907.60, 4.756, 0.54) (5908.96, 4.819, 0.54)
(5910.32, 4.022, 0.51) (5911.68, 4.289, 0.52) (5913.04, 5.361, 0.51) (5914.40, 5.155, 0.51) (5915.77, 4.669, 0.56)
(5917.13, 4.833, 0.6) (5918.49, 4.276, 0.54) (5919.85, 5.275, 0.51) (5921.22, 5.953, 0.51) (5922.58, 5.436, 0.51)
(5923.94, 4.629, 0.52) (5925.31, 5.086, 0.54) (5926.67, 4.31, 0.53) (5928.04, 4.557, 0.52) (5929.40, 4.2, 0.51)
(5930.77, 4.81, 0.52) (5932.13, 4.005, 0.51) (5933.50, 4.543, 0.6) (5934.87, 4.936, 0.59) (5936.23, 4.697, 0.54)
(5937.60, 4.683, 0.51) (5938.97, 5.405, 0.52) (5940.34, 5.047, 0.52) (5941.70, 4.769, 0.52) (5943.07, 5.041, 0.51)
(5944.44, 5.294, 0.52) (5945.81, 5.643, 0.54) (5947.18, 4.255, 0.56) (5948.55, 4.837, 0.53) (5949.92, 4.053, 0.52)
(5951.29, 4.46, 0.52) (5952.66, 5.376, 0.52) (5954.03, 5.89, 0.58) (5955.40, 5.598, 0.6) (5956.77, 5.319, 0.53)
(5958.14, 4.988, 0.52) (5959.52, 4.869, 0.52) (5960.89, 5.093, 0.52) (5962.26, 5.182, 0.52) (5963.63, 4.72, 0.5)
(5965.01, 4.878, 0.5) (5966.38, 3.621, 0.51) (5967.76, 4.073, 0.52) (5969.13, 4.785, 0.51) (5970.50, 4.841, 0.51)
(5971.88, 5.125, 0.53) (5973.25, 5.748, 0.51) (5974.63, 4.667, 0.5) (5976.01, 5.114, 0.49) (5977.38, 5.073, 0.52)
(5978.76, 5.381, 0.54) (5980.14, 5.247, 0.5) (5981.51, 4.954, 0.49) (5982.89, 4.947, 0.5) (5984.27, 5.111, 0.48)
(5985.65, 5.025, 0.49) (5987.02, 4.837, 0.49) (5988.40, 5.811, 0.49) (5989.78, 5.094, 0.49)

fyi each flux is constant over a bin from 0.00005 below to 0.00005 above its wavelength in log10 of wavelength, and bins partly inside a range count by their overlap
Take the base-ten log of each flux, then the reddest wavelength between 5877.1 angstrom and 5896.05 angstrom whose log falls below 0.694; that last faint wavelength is 5895.37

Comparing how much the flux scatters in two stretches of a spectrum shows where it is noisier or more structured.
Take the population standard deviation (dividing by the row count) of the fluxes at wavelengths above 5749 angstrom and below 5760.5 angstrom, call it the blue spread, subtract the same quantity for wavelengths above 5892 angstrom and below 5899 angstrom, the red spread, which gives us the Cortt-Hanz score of 0.01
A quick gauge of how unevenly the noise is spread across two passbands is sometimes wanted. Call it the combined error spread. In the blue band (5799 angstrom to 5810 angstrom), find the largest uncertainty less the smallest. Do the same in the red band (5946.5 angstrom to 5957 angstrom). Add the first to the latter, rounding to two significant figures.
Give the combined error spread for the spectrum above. 0.76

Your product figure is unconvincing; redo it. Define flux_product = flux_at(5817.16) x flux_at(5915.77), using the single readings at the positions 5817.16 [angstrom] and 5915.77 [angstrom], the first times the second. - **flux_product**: 27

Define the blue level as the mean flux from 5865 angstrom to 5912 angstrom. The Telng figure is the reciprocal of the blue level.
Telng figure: 0.213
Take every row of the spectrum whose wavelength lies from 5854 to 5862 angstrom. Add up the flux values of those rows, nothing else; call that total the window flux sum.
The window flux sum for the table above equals 28.6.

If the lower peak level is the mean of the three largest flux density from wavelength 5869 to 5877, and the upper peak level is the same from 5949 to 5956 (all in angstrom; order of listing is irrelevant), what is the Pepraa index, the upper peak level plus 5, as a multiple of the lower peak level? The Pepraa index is 2.10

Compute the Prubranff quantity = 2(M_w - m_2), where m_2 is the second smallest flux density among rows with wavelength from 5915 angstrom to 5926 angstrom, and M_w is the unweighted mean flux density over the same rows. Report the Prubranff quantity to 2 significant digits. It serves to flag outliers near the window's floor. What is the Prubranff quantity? 0.78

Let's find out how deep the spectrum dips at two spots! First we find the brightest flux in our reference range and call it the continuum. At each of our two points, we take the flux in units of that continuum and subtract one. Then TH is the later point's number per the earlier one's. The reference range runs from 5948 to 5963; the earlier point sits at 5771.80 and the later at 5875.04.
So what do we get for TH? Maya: 0.37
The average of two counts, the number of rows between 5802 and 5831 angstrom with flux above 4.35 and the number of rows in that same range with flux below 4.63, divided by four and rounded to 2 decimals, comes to 3.25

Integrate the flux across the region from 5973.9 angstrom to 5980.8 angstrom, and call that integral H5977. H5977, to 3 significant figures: 35.1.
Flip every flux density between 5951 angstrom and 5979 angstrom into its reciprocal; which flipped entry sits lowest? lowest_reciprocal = 0.170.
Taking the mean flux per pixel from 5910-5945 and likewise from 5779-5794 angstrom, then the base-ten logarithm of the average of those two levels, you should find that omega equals 0.655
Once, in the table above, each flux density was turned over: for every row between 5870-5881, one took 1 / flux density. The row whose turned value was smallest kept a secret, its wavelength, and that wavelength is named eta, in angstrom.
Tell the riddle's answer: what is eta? 5870.99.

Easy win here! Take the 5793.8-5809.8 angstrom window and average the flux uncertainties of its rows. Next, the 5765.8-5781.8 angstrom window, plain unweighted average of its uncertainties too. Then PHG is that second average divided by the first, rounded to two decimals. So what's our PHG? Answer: 0.77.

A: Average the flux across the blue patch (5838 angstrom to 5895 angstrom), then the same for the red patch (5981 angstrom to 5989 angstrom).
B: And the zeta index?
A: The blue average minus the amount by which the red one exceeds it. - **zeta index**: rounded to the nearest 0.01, 4.46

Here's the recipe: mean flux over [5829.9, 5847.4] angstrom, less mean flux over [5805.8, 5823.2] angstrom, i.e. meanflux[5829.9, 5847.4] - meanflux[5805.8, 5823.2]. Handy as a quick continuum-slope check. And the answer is 0.10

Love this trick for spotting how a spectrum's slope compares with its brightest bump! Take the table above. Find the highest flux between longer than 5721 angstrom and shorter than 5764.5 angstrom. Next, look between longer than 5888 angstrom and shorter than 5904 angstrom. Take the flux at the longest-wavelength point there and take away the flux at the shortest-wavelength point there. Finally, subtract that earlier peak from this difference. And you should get -6.3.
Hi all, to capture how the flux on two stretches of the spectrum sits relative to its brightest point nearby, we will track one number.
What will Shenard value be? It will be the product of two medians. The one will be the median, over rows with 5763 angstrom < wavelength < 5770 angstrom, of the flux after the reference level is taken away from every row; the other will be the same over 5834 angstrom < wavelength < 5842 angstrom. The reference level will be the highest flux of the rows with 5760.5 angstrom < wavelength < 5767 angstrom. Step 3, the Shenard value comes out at 0.11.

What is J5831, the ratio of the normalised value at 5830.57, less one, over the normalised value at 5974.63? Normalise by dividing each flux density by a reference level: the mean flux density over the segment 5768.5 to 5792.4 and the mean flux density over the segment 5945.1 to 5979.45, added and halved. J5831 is 0.3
